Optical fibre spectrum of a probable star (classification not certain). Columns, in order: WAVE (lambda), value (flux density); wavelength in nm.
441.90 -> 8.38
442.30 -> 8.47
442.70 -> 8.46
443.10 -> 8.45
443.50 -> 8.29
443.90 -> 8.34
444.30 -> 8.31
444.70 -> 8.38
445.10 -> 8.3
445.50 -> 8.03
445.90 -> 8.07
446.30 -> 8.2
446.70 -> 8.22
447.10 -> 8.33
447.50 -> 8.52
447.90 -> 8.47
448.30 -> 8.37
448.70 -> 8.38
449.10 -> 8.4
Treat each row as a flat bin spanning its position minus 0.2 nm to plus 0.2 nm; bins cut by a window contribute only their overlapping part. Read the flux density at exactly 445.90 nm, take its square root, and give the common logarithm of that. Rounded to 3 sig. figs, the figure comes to 0.453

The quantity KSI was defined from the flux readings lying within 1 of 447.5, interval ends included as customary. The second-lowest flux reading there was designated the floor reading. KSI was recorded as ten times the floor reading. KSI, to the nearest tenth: 83.3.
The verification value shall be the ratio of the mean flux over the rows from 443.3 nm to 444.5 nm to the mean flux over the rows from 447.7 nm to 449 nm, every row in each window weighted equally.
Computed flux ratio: 0.99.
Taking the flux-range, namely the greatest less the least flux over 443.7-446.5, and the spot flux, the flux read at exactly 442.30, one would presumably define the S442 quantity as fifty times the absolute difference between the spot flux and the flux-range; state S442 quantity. 406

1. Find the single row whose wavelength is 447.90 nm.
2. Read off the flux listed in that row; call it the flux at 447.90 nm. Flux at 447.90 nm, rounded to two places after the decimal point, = 8.47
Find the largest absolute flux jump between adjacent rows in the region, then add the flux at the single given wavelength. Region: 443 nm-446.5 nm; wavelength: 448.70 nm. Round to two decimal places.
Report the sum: 8.65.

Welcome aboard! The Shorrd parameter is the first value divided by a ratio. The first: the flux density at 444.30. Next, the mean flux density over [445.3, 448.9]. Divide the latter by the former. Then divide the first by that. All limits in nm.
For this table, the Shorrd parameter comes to 8.33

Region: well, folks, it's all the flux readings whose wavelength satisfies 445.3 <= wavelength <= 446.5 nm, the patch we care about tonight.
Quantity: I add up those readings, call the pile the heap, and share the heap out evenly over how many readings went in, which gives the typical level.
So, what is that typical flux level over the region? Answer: 8.10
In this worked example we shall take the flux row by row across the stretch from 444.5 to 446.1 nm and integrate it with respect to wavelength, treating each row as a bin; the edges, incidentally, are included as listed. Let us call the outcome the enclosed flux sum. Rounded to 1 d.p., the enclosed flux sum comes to 13.1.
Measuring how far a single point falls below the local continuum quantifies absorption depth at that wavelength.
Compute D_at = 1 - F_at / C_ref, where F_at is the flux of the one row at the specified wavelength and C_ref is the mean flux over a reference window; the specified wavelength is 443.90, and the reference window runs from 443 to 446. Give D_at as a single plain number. -0.008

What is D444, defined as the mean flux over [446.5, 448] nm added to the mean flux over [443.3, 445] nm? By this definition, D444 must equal 16.71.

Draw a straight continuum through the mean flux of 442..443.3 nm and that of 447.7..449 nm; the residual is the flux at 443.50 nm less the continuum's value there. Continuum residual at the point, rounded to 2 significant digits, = -0.16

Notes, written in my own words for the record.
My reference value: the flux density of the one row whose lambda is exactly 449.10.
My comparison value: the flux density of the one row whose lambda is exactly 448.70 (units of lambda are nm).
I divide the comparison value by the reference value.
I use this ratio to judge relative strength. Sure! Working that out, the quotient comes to 1.00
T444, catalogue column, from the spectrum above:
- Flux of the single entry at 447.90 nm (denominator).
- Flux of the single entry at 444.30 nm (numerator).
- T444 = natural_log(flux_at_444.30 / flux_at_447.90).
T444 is -0.0191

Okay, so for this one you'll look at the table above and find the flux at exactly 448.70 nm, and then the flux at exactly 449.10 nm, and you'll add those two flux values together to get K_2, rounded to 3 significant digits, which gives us 16.8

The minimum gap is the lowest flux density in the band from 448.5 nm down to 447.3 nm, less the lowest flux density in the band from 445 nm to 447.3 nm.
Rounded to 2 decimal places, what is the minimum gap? 0.34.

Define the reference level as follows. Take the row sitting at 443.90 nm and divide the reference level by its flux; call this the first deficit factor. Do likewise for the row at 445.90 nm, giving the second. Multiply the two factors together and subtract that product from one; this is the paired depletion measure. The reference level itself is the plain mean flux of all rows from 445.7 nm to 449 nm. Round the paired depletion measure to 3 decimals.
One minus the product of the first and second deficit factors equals -0.029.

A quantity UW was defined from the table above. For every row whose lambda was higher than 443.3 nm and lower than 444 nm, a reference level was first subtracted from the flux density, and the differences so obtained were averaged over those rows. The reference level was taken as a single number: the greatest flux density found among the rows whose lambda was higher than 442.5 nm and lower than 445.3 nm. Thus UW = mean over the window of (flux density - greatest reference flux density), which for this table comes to -0.15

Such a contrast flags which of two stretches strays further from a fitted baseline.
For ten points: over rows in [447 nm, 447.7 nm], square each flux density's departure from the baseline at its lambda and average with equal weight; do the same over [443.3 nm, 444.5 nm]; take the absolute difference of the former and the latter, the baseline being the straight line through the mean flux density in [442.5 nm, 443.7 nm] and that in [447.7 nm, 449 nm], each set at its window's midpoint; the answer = 0.00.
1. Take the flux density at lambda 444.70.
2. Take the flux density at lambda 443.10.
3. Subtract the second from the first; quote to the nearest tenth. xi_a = -0.1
